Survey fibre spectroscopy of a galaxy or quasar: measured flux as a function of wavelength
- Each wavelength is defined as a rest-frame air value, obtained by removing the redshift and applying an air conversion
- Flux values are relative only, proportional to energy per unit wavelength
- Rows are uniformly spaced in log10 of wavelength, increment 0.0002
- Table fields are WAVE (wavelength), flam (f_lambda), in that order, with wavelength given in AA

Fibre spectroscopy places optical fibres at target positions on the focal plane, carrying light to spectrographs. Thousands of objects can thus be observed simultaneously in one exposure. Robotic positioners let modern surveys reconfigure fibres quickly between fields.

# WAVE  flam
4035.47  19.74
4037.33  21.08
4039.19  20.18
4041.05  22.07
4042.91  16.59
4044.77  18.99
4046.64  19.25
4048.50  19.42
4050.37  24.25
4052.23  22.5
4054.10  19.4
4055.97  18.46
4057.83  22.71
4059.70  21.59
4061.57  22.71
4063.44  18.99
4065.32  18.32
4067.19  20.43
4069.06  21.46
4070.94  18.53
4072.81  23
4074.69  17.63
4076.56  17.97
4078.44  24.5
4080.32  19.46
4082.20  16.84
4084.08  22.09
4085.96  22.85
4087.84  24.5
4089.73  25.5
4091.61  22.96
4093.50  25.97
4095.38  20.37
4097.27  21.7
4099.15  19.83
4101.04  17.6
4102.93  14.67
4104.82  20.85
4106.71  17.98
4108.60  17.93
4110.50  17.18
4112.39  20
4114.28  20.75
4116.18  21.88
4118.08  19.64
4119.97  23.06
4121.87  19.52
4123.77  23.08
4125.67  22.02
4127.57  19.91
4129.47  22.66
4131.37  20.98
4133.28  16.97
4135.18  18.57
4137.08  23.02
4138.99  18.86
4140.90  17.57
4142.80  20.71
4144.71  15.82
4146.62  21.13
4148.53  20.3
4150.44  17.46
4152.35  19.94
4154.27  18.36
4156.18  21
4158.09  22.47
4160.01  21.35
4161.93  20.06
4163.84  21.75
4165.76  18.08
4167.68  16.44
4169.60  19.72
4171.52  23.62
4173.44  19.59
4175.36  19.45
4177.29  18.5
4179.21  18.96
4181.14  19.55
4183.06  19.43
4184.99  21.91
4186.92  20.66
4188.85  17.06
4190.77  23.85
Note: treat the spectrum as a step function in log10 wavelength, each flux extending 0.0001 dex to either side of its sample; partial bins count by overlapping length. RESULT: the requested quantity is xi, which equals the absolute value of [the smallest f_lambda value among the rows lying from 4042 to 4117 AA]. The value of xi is 15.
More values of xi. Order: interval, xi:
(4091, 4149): 15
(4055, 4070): 18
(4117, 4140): 17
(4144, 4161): 16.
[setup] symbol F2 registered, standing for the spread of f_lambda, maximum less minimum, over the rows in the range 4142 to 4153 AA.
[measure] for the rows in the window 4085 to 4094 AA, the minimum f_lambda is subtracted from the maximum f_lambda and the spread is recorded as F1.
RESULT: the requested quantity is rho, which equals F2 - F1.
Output 2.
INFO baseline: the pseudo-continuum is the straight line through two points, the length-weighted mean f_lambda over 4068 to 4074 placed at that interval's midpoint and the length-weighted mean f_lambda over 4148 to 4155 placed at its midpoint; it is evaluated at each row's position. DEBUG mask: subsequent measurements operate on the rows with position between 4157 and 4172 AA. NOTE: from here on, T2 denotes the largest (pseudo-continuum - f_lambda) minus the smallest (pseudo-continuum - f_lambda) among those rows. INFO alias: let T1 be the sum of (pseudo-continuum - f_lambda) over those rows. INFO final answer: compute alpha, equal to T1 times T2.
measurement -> -105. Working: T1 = -14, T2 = 7.3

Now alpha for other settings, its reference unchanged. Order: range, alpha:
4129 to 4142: -20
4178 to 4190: -40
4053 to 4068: 27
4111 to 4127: -44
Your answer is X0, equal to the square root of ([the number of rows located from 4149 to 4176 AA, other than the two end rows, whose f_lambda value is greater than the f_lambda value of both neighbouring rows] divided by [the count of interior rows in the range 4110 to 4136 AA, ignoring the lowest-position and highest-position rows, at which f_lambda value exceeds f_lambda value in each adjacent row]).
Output 1.00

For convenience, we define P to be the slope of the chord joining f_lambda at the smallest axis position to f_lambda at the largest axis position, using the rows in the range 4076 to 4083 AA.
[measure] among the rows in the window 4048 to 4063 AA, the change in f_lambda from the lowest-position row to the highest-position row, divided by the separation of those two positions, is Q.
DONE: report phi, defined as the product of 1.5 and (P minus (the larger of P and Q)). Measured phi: -0.7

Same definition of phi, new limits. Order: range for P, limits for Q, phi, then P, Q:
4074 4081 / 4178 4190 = 0.0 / 0.33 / -0.20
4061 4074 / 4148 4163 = 0.0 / 0.03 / -0.02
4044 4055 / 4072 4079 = -0.3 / 0.04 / 0.27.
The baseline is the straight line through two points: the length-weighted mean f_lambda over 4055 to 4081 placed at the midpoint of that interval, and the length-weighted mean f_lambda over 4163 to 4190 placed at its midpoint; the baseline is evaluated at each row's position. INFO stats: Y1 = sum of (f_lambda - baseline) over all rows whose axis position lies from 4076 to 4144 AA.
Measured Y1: 15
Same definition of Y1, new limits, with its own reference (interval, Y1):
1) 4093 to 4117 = -5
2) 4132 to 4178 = -4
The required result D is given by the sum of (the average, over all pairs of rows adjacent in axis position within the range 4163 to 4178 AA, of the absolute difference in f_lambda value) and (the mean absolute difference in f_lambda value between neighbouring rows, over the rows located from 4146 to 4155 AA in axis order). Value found 4.4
